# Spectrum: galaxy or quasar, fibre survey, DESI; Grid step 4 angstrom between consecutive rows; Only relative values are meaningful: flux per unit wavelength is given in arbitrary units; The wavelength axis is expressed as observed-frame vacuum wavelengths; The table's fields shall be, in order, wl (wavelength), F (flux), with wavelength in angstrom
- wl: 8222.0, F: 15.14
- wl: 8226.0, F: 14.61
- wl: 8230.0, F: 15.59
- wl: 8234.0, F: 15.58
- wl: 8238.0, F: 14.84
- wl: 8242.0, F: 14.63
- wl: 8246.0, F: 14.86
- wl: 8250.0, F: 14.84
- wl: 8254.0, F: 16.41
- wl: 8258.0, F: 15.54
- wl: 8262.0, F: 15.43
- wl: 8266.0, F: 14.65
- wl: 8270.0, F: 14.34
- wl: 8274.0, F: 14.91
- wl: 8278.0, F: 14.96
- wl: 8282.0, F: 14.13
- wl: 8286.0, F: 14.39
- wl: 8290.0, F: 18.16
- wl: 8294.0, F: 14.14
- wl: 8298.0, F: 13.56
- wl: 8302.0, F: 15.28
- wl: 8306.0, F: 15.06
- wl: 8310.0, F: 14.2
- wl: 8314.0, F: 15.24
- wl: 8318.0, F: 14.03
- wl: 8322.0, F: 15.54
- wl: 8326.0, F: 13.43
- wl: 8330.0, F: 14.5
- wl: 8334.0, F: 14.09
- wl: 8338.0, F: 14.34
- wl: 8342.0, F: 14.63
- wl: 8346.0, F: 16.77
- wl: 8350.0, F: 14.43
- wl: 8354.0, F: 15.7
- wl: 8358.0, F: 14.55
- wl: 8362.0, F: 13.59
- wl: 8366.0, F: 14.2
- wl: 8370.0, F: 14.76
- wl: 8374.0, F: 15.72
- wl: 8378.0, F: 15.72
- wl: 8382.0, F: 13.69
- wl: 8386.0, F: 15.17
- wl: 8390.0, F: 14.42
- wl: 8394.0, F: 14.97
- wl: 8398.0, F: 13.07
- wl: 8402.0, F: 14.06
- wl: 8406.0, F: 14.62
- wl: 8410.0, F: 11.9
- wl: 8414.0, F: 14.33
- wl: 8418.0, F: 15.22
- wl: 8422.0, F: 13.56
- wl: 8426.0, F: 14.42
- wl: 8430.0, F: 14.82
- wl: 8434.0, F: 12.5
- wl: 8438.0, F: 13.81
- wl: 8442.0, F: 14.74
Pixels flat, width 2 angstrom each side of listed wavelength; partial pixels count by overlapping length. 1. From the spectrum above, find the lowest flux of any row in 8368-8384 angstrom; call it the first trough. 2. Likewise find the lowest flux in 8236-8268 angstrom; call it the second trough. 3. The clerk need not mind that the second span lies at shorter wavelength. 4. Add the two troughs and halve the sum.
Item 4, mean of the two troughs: 14.2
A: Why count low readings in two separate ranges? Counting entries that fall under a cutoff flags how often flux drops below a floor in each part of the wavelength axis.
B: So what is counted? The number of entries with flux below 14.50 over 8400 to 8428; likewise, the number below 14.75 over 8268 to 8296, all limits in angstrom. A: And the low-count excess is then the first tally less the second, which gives 1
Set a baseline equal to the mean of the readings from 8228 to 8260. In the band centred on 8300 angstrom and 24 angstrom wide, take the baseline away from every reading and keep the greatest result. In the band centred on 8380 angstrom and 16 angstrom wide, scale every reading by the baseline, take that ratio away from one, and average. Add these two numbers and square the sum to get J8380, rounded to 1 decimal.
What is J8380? 8.3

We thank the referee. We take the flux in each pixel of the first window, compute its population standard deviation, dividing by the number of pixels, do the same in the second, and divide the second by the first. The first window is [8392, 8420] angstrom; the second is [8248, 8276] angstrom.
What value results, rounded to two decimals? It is 0.59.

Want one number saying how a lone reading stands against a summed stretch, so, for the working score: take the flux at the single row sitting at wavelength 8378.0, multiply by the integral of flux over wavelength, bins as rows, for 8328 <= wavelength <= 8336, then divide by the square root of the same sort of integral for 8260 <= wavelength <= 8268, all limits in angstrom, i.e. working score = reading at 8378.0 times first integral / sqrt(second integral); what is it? 164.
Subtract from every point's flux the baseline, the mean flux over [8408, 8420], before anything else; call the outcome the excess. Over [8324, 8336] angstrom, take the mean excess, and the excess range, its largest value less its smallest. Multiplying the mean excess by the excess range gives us 0.2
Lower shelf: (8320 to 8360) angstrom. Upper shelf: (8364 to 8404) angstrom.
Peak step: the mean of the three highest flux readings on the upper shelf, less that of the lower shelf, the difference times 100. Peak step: -47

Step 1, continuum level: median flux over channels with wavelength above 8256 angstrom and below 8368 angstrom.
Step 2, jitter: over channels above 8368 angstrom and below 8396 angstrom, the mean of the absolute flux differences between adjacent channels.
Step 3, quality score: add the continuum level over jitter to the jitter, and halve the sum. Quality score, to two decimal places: 8.03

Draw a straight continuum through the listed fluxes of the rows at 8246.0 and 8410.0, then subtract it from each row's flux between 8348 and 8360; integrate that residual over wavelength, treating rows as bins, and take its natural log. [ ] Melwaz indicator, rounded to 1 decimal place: 3.2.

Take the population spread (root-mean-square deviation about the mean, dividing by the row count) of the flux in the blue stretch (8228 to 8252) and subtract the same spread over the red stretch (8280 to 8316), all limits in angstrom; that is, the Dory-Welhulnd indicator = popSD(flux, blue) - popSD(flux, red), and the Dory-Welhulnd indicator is -0.89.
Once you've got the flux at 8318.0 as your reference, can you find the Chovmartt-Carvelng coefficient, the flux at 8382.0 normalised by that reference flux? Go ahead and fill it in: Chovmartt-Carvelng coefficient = 0.98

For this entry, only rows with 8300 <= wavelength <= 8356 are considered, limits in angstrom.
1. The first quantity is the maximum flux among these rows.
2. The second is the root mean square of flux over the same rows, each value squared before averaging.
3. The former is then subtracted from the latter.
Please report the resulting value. -1.9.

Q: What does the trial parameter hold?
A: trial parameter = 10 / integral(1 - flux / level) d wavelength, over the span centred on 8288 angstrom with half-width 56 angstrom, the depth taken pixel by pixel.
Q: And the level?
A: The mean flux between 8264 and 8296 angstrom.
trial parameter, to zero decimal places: 12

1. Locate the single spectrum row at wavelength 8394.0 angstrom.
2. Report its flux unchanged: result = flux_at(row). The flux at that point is 14.97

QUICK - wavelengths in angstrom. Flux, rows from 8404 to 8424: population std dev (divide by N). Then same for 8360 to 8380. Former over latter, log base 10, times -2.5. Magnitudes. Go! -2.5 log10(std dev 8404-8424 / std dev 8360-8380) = -0.34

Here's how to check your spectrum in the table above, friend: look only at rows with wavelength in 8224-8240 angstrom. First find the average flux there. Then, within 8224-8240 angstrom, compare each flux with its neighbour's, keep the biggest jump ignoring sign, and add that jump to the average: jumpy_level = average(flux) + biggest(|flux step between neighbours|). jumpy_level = 16.1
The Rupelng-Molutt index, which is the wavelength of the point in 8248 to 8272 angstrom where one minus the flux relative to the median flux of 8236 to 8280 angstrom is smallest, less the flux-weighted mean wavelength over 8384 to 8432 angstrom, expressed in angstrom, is -153.9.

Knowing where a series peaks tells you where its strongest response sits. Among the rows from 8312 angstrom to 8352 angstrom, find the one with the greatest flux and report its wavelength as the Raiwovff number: 8346.0 angstrom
